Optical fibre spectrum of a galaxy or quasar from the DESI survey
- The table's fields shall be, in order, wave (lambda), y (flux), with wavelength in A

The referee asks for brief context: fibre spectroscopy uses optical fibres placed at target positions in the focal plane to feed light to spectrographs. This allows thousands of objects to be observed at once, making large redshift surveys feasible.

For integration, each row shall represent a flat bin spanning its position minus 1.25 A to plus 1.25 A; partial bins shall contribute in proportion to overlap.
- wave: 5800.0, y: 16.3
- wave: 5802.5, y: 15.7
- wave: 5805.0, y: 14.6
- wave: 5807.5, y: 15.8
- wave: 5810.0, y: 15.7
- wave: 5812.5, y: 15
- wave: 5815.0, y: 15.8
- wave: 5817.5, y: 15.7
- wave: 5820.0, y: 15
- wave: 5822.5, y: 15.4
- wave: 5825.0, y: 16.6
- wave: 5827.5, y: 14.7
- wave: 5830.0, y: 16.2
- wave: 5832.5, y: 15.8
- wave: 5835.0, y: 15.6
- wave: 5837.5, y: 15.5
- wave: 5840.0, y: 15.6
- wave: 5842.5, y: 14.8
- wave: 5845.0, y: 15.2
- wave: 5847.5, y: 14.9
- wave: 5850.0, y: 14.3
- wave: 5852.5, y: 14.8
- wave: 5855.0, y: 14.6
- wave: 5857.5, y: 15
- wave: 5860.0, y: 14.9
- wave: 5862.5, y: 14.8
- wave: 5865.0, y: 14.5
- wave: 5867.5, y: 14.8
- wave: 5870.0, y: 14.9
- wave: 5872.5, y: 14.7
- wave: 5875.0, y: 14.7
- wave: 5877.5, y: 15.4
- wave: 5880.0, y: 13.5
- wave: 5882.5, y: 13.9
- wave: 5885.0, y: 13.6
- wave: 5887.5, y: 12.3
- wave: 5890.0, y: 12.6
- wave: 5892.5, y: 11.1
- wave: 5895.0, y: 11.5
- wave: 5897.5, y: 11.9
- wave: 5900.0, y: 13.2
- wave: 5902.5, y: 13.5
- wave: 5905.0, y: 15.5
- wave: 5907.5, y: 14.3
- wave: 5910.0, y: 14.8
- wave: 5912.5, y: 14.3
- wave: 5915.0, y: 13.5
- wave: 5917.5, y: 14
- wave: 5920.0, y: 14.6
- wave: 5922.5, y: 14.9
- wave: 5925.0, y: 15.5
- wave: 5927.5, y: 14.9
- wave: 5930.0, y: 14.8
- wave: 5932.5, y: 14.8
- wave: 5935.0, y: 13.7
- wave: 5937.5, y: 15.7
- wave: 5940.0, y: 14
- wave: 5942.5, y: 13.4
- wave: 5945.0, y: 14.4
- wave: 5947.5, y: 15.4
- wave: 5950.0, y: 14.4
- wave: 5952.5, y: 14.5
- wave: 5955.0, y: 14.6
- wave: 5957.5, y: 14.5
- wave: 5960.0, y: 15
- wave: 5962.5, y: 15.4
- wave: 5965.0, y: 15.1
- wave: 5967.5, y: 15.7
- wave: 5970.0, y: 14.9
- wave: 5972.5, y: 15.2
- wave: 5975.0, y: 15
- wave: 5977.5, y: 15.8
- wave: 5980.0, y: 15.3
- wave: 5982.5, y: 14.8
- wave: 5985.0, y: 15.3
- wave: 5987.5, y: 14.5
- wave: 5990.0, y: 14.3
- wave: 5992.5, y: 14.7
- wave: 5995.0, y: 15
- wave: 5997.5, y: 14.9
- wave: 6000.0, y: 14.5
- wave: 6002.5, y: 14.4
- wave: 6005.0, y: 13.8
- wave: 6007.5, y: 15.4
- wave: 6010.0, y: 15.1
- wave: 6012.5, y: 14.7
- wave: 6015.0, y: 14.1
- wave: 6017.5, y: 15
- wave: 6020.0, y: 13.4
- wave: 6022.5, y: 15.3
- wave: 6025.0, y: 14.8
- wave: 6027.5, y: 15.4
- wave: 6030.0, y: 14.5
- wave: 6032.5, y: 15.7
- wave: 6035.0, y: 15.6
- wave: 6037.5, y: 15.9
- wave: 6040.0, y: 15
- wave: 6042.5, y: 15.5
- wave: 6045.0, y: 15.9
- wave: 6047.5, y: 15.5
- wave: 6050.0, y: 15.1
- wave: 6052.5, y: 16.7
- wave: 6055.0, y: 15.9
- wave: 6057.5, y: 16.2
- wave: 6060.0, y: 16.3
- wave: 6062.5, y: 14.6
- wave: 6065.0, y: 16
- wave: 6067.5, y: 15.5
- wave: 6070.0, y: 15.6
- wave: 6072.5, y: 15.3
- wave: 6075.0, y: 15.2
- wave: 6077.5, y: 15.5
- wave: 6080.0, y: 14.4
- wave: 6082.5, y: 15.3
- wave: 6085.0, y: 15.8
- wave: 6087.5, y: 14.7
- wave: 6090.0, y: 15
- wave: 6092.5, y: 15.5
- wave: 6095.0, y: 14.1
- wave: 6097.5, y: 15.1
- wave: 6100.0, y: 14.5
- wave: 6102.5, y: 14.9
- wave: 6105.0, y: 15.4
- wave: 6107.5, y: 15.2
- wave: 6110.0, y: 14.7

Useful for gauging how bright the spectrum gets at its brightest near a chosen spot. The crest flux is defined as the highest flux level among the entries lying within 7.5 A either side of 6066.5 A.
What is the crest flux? 16.3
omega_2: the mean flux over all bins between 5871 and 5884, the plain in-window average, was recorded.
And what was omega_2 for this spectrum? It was 14.4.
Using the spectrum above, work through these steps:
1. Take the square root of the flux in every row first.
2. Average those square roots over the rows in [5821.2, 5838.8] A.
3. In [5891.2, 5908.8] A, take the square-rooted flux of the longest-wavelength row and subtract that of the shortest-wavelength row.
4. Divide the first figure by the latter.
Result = 9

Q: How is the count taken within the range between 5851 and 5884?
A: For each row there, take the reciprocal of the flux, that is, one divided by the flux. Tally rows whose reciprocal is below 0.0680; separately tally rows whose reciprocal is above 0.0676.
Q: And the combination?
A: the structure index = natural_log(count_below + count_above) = 2.6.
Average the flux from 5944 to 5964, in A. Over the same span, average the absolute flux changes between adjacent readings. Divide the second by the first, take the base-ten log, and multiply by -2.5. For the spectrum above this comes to 3.8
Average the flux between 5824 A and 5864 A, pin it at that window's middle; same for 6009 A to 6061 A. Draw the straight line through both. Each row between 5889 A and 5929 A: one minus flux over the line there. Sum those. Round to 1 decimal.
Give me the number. 1.6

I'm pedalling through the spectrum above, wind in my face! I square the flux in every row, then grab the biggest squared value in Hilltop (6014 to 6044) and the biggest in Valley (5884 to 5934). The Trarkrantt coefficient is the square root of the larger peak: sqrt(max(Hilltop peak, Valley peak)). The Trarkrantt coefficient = 15.9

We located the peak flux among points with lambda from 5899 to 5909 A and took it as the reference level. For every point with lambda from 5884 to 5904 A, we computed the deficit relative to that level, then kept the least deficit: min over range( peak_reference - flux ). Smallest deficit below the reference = 1.9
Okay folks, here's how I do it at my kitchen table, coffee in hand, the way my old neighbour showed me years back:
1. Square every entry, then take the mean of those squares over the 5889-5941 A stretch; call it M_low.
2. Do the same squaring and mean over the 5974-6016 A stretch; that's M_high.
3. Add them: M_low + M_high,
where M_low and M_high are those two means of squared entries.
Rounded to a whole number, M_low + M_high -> 416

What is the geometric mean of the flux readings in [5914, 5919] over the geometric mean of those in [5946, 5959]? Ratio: 0.94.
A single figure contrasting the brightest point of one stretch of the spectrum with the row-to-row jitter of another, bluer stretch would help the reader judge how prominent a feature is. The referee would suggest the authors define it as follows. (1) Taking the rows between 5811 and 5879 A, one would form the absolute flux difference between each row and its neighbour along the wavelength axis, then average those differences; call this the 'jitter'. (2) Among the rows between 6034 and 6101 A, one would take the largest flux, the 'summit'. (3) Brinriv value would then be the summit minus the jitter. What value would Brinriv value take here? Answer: 16.2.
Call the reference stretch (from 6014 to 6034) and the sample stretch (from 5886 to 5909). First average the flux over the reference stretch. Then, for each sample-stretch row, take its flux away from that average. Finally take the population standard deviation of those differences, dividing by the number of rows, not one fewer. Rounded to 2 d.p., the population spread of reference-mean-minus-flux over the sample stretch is 1.33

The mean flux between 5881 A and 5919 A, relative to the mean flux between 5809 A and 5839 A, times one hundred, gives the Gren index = 86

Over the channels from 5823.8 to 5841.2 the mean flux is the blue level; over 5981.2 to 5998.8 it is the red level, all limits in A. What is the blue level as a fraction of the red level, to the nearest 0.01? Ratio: 1.06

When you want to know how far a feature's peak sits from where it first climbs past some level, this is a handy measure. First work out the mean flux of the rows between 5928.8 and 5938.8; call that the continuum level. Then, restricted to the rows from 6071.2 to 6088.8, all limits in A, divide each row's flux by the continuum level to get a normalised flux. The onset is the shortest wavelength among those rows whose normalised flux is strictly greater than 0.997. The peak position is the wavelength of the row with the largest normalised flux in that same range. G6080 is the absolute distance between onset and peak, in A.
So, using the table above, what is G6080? 12.5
